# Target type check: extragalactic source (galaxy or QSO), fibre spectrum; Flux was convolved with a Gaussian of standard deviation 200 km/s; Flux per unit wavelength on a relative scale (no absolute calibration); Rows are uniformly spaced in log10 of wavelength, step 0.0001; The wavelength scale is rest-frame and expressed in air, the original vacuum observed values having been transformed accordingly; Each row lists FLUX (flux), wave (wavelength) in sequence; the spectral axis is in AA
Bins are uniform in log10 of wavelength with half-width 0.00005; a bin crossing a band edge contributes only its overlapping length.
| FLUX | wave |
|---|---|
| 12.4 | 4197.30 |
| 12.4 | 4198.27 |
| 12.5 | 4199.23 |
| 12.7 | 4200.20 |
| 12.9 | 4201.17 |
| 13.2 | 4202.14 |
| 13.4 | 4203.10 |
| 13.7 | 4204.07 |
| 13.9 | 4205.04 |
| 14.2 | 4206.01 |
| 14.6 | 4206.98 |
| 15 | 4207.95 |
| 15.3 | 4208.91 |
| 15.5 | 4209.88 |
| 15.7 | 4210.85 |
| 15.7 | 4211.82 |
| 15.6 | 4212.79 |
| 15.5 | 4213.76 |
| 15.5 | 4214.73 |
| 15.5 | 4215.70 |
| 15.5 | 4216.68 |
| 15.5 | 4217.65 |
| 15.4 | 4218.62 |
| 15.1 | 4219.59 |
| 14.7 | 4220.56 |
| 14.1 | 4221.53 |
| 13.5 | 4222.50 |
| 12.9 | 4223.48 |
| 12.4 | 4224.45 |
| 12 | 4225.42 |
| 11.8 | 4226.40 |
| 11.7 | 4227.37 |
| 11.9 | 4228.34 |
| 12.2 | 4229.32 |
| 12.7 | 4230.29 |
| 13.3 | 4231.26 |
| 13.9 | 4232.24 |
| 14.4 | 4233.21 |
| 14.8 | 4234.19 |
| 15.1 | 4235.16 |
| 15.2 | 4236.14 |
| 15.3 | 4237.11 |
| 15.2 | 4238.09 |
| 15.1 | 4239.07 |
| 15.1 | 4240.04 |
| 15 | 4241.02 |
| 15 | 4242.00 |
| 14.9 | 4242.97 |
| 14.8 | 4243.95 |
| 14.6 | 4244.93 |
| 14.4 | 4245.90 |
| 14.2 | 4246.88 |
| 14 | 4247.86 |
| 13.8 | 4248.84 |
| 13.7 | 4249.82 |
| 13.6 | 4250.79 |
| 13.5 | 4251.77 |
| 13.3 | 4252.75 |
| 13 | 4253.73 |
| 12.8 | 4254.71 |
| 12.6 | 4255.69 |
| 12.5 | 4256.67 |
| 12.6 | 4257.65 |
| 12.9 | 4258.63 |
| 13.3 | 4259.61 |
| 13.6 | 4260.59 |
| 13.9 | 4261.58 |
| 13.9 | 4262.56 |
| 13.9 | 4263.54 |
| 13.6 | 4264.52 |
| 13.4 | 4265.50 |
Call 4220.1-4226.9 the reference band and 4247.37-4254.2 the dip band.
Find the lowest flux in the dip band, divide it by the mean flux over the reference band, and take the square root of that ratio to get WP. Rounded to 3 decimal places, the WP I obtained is 0.998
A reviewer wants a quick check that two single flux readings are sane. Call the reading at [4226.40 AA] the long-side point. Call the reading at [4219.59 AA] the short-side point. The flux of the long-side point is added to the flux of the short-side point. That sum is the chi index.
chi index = 26.9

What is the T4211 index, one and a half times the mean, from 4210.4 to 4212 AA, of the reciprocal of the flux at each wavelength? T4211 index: 0.096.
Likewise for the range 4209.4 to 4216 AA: 0.096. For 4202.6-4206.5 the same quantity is 0.109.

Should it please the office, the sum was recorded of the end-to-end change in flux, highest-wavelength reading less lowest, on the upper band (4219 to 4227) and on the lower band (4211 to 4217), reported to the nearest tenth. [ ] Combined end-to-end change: -3.5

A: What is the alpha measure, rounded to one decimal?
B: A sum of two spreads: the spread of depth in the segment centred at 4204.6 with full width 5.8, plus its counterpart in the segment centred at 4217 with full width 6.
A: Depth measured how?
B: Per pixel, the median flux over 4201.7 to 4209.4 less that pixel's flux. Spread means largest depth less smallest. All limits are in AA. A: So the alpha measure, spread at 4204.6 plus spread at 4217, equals 1.8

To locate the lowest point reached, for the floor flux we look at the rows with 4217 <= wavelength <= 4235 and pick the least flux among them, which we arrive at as 11.7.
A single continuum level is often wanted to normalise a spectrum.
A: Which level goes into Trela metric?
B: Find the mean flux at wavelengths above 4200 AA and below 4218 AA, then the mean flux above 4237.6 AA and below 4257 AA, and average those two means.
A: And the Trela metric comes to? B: 14.4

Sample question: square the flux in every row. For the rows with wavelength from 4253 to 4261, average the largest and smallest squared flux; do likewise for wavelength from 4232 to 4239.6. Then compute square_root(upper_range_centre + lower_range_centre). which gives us 19.6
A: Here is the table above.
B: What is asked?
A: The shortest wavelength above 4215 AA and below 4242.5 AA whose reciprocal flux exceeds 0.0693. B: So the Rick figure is 4221.53 AA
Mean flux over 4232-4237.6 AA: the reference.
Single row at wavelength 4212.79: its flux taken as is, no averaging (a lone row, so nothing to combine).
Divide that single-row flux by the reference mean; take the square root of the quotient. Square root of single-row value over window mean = 1.03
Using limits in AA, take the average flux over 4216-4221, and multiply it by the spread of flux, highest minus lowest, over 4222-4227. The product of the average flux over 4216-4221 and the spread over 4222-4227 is 26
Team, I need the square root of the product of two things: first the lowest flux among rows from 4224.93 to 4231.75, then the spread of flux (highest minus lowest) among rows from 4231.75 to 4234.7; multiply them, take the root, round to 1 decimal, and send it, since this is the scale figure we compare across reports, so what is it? 3.2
